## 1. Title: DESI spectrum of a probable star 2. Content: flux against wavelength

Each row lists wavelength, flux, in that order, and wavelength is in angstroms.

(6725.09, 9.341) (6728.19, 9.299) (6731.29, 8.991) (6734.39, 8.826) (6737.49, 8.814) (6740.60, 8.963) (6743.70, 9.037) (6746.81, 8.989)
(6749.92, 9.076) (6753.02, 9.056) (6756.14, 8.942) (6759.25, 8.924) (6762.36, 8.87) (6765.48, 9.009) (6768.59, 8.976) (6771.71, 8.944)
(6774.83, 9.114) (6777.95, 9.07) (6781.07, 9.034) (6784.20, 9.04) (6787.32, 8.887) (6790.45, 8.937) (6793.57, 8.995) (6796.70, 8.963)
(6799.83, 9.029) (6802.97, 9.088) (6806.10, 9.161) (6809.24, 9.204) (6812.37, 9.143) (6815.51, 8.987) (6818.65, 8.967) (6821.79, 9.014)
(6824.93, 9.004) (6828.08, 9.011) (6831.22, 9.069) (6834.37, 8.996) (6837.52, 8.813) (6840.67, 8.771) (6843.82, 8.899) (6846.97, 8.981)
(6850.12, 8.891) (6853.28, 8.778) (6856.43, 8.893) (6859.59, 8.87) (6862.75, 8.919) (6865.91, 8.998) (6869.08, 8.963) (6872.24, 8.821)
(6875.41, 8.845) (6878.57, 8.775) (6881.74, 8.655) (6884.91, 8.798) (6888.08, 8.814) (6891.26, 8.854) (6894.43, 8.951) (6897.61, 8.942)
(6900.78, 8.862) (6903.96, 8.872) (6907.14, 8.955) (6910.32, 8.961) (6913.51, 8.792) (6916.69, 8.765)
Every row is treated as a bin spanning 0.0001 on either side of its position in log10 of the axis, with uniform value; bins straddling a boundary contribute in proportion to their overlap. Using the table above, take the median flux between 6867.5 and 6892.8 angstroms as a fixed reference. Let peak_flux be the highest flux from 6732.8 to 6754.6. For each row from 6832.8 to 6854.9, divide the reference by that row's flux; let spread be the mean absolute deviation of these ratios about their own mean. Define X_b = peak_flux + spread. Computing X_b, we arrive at 9.08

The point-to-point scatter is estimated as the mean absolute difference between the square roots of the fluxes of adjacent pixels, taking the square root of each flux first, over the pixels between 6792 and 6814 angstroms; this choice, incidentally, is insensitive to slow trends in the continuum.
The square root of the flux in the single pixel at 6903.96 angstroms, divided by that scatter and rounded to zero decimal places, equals 323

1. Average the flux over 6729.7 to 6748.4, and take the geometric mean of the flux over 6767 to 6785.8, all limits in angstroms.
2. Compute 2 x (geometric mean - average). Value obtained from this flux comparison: 0.19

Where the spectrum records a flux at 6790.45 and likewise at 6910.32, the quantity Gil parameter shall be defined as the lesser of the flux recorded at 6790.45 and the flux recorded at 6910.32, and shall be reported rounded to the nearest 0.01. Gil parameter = 8.94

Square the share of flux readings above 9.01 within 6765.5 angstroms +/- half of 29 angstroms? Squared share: 0.11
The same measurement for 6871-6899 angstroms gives 0.00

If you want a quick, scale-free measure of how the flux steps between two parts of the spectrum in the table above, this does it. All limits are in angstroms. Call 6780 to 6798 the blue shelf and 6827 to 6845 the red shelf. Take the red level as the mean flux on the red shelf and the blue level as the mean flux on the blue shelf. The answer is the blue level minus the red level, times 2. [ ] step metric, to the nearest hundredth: 0.10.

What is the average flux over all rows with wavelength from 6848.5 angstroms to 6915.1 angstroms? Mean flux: 8.87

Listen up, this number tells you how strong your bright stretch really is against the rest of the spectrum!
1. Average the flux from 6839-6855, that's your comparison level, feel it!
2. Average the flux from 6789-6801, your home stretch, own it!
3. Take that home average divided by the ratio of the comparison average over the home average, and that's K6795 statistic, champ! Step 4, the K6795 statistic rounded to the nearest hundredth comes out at 9.10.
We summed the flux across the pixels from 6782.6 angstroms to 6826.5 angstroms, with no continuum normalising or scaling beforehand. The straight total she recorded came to 126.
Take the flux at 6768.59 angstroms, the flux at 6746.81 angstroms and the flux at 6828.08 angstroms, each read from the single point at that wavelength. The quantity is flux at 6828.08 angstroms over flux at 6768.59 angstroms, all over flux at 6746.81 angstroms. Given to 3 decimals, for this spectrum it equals 0.112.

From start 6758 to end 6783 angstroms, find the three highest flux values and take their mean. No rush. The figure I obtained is 9.07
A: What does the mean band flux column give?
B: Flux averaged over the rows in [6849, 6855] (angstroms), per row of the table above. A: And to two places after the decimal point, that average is 8.83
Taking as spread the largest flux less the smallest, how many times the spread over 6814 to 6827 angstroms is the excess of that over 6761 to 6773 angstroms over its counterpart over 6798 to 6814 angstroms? -0.8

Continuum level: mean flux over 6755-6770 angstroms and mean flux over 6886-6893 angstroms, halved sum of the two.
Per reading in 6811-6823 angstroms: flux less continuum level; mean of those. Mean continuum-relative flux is 0.14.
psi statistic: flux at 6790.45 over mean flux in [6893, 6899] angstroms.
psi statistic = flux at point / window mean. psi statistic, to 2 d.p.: 1.00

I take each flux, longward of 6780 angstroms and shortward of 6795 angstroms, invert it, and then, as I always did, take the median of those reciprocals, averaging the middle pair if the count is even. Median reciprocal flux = 0.1112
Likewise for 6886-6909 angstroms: 0.1127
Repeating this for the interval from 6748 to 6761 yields 0.1111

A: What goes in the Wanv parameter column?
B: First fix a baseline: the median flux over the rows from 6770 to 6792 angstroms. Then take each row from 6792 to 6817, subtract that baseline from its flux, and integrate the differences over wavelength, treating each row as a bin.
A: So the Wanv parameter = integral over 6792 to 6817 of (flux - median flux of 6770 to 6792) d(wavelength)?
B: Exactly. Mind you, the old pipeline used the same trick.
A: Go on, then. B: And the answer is 1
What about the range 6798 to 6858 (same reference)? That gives -3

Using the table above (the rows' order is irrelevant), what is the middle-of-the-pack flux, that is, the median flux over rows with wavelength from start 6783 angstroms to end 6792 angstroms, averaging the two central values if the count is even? 8.94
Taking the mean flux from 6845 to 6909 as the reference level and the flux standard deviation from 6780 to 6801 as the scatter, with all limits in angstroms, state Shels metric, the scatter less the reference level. -8.82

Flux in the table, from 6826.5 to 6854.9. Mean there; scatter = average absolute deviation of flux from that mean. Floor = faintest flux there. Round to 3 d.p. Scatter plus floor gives 8.862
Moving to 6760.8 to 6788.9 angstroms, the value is 8.936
